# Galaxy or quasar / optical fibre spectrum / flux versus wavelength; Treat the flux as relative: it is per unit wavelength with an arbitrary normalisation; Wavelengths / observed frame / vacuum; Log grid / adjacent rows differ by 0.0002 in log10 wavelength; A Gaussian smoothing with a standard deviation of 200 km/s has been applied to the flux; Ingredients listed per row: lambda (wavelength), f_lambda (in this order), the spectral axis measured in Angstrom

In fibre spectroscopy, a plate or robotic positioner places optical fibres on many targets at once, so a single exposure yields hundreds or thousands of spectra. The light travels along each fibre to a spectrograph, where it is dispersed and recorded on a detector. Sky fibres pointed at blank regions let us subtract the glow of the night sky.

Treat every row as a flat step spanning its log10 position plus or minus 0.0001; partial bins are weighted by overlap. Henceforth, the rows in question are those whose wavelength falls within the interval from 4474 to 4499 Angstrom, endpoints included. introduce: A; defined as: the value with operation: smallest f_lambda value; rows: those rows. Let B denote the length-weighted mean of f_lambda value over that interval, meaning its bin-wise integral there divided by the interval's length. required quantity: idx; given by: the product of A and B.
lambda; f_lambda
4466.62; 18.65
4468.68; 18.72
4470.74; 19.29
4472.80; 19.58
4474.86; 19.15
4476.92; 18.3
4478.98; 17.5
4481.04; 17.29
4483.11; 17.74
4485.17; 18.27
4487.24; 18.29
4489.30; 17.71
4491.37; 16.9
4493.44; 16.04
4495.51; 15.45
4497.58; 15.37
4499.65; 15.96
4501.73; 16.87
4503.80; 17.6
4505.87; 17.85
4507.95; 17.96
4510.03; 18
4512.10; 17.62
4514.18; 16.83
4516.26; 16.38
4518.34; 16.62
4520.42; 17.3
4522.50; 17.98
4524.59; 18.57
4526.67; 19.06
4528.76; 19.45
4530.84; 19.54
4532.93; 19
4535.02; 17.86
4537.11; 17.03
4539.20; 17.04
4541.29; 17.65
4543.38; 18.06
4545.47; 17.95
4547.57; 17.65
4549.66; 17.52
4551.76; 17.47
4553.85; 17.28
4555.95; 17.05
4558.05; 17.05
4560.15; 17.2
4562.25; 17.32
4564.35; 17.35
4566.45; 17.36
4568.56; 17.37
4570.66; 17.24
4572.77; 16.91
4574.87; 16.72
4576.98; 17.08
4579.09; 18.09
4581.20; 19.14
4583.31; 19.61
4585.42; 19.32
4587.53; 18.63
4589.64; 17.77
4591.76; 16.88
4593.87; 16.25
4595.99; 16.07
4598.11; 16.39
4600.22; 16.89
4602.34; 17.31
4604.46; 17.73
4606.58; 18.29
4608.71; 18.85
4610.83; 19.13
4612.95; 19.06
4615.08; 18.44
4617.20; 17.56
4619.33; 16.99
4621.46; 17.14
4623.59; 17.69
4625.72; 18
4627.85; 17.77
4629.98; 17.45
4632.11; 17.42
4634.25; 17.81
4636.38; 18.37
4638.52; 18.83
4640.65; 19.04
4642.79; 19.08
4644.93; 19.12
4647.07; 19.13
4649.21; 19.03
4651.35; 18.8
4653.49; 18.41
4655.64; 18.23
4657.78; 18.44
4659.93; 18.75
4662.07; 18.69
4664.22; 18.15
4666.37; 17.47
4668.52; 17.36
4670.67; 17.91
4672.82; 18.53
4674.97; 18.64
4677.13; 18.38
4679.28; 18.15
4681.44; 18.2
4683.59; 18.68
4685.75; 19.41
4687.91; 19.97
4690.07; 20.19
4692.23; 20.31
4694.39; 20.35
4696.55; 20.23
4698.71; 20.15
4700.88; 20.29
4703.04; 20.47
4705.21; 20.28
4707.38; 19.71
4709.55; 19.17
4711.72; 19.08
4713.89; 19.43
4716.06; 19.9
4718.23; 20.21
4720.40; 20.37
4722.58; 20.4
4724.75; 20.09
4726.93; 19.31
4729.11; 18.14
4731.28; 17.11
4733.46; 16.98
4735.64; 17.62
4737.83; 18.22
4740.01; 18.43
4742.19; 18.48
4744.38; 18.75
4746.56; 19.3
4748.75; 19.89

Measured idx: 266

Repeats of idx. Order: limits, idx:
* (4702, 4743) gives 325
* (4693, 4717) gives 380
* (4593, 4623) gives 283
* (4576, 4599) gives 285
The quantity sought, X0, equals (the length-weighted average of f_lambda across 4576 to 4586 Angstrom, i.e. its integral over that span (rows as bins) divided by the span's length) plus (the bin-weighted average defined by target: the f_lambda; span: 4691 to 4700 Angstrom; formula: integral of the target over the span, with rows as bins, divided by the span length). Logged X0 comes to 38.9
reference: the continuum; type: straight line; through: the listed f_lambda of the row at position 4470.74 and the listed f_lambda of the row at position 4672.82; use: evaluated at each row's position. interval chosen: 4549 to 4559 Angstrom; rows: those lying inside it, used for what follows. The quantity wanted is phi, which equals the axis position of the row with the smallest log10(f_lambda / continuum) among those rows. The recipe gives 4555.95 Angstrom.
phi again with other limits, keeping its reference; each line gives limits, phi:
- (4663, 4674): 4668.52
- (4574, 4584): 4574.87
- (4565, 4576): 4574.87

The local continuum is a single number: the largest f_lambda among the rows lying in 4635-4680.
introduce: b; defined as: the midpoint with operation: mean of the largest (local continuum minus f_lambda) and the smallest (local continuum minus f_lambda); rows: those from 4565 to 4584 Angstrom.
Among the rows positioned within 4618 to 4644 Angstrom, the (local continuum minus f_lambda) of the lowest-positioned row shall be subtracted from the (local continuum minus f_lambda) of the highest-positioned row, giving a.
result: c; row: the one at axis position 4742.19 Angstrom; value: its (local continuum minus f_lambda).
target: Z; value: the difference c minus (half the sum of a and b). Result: 1.2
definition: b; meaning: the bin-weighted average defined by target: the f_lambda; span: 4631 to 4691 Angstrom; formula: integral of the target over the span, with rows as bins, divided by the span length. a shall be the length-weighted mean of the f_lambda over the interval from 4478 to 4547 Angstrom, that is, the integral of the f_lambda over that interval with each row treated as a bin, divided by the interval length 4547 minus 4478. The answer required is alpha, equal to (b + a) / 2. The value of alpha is 18.1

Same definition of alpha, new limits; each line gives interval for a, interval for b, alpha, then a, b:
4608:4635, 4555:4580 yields 17.6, 17.9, 17.2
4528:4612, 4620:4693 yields 18.1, 17.7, 18.5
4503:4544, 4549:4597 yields 17.7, 17.9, 17.5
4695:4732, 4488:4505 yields 18.1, 19.7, 16.5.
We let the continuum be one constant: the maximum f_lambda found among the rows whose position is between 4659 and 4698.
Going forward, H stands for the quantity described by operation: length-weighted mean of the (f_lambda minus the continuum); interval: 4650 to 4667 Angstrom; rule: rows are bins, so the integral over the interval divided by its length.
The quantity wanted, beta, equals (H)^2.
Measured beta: 4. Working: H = -1.9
